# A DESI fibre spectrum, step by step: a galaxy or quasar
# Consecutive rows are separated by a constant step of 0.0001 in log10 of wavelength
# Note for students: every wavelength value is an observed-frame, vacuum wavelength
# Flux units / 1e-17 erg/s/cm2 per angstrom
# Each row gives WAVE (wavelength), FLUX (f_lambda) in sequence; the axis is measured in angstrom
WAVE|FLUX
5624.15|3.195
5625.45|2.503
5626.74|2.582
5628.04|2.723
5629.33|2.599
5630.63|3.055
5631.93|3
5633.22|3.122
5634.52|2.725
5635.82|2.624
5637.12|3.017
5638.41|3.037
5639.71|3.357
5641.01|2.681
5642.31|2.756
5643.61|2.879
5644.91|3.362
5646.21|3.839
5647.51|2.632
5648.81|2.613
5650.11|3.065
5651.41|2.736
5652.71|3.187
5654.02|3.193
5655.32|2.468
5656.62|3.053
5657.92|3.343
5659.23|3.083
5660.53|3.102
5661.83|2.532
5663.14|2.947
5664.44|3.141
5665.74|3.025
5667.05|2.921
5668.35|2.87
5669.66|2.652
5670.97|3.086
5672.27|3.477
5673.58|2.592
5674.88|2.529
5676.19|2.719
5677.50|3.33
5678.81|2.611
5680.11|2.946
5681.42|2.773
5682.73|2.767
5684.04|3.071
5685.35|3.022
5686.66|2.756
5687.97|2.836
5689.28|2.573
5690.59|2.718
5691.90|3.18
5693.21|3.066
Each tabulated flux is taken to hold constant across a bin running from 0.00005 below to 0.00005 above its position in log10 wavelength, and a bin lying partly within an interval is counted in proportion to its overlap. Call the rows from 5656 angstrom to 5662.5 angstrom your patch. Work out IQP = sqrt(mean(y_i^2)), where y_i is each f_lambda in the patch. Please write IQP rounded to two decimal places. 3.03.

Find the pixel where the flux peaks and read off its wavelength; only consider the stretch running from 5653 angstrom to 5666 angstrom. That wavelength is 5657.92 angstrom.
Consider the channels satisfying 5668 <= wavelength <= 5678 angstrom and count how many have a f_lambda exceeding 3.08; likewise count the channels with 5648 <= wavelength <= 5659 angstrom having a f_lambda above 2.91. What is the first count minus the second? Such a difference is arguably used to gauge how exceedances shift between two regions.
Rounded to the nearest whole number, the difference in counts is -2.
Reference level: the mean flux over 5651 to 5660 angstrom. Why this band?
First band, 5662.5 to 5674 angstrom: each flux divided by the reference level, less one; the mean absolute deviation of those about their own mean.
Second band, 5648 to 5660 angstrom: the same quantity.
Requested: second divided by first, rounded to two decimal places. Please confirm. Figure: 1.28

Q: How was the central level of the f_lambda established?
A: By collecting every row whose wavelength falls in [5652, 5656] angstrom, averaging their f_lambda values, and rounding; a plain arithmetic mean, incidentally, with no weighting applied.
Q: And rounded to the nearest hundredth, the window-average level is 2.95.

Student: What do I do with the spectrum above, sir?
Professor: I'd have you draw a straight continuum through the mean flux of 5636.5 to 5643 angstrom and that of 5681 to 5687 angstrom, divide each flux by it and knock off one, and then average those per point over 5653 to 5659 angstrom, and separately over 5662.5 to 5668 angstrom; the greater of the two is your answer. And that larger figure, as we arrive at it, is 0.031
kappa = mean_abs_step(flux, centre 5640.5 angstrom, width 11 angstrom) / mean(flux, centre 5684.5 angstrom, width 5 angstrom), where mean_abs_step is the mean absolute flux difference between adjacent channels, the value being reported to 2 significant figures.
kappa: 0.10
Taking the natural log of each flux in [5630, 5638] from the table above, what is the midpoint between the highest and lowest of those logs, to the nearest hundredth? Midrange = 1.05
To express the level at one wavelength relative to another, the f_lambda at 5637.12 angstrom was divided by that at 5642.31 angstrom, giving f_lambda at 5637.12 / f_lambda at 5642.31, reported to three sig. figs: 1.09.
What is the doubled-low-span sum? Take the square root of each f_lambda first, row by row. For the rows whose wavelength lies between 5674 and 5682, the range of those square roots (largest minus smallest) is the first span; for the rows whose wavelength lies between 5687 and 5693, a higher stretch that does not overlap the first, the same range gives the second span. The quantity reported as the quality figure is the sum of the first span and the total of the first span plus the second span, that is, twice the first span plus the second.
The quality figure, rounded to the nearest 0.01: 0.65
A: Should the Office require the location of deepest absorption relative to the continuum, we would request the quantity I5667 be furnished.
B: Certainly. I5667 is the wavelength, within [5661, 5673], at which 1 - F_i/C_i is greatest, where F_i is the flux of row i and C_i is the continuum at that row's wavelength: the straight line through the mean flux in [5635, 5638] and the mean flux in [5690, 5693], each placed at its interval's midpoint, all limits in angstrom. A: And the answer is 5661.83 angstrom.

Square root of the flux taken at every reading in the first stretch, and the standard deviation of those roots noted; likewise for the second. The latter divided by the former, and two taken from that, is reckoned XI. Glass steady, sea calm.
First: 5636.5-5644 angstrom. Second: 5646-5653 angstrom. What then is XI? -0.12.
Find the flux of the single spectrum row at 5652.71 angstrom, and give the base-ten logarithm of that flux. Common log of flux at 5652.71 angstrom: 0.503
